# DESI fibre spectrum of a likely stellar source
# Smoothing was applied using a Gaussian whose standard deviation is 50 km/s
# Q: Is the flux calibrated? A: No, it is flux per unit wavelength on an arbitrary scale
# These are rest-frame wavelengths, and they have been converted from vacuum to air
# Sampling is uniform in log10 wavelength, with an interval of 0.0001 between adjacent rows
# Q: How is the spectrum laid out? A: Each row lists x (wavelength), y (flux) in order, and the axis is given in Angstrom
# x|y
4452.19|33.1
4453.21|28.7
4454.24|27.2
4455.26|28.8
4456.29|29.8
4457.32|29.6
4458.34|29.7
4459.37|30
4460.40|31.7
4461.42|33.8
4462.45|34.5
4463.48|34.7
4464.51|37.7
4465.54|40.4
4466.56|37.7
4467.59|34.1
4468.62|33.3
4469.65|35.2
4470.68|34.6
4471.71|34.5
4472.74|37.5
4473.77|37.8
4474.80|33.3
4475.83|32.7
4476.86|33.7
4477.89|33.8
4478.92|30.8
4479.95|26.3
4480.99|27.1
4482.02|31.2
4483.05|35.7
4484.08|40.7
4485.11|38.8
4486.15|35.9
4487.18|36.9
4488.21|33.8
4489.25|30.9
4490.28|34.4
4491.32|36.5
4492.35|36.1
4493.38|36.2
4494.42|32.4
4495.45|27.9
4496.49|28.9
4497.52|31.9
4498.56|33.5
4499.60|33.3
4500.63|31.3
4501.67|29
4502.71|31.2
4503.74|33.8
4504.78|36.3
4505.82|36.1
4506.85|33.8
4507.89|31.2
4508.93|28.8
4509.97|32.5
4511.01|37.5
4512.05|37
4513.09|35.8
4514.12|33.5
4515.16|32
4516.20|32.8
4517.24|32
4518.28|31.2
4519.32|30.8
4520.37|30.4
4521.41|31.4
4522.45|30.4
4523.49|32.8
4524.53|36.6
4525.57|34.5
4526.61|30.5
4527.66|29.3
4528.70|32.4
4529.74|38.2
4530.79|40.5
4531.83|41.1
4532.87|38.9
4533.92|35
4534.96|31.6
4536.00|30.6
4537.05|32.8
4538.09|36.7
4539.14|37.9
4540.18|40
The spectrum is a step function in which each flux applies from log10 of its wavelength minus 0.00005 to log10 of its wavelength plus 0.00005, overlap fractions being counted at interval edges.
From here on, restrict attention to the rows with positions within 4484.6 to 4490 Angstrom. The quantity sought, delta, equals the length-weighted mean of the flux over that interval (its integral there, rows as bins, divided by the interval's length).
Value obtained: 35.2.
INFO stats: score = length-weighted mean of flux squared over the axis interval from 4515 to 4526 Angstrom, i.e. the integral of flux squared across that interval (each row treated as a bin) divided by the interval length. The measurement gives 1044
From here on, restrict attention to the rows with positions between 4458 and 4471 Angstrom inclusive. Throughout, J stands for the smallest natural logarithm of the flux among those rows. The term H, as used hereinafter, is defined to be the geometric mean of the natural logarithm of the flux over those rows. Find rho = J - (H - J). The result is 3.25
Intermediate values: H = 3.53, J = 3.39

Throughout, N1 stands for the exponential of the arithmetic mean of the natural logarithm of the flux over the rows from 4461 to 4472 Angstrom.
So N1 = 35.4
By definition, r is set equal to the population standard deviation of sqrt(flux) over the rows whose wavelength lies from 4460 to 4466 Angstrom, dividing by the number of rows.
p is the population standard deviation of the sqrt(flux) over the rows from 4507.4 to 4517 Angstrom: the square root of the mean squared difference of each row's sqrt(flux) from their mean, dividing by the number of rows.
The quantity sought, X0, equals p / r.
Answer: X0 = 0.99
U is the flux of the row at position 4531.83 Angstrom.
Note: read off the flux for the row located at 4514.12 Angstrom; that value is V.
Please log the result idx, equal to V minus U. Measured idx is -8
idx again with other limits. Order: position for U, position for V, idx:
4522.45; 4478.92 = 0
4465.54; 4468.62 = -7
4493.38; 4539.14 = 2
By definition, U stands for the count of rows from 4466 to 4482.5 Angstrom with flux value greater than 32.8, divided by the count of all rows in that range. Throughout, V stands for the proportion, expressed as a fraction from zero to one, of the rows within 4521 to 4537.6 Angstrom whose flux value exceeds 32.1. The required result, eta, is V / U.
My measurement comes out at 0.91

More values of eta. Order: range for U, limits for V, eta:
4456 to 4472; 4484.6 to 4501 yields 1.00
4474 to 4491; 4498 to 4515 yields 1.10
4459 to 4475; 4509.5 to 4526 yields 0.64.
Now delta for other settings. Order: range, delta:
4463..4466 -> 37.5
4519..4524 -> 31.1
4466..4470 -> 35.2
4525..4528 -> 31.6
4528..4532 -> 37.4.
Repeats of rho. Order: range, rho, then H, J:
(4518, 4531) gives 3.26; 3.49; 3.38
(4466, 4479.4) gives 3.32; 3.54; 3.43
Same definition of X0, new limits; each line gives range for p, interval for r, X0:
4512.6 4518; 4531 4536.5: 0.36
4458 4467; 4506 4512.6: 1.10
